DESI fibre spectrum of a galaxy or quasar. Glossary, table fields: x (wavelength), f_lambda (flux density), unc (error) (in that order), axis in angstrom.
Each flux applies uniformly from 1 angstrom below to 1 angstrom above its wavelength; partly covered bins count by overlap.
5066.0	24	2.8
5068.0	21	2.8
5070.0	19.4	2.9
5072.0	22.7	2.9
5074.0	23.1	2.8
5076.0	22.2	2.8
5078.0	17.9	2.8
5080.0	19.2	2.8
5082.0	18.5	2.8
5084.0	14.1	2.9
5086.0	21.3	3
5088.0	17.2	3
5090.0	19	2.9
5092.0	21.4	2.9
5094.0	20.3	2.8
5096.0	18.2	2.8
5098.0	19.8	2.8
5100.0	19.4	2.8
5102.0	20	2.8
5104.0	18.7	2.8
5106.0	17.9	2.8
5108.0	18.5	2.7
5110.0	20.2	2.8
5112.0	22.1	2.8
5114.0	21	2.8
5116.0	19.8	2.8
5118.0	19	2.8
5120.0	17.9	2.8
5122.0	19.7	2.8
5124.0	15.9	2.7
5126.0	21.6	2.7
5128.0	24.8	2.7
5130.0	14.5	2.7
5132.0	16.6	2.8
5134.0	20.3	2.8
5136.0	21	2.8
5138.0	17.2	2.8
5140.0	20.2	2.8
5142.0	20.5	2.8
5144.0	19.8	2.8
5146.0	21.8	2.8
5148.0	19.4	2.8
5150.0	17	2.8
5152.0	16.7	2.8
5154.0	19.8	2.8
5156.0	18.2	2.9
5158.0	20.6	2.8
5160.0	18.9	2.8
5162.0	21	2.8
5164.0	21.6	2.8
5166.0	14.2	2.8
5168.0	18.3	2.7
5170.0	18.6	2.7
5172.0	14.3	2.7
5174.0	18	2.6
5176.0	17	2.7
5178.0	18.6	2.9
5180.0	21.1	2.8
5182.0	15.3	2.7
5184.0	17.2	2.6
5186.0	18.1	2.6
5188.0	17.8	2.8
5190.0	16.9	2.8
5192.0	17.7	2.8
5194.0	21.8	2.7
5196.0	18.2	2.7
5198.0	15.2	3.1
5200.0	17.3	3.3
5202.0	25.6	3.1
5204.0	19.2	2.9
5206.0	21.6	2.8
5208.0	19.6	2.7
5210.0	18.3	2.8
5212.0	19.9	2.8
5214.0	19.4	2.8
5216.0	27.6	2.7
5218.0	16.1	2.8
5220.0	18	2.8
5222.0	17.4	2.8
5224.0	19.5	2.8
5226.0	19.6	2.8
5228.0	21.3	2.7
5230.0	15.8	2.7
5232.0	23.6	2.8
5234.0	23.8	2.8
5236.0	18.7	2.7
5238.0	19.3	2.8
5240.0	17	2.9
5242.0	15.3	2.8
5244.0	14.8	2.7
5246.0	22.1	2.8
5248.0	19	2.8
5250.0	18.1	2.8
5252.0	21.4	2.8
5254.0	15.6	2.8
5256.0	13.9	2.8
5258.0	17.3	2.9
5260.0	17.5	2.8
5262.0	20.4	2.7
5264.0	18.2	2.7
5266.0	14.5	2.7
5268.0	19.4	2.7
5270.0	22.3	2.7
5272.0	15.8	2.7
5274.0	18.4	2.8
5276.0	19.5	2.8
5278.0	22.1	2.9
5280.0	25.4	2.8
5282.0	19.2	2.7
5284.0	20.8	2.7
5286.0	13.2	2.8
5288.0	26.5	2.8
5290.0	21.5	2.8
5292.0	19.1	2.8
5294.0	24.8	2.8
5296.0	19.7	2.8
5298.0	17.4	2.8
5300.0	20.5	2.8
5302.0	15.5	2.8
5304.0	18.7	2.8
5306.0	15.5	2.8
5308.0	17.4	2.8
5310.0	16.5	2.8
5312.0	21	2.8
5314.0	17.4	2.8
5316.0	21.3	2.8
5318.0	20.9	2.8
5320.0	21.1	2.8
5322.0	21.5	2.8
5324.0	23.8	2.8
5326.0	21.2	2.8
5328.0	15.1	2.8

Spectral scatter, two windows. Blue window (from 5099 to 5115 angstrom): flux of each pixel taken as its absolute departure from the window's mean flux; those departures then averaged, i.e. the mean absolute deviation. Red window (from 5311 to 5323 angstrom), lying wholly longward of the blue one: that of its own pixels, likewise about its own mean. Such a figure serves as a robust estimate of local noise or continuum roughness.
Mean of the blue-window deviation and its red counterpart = 1.1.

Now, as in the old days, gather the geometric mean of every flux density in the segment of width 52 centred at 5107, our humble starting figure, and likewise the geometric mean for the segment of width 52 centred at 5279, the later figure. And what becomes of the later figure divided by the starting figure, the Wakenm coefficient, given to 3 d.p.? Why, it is 0.992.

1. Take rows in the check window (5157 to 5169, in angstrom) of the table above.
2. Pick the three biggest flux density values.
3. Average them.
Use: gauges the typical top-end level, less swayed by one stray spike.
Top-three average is 21.1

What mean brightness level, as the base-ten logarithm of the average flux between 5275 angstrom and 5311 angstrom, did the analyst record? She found 1.293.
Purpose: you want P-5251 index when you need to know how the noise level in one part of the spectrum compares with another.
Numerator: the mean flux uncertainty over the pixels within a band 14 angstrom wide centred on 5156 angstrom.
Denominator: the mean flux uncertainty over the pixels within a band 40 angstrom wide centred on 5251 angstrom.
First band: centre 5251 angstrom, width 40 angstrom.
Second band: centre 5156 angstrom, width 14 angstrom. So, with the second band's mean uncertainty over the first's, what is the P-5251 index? 1.01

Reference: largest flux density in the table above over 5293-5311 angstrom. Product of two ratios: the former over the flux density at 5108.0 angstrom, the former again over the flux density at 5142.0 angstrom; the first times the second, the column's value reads 1.62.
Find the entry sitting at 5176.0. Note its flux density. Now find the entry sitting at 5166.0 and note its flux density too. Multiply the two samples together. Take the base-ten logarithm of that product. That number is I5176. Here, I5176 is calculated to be 2.38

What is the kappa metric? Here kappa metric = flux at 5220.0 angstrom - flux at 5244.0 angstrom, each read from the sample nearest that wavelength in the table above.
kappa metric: 3.2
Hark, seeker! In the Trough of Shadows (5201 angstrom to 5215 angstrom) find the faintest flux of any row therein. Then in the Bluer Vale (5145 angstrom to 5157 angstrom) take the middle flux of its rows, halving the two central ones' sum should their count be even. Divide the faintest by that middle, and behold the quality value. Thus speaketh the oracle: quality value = 0.97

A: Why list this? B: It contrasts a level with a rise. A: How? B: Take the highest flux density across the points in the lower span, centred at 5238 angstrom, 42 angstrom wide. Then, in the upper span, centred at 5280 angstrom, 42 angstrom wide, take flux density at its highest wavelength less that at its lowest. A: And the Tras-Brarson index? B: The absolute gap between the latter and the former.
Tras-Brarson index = 21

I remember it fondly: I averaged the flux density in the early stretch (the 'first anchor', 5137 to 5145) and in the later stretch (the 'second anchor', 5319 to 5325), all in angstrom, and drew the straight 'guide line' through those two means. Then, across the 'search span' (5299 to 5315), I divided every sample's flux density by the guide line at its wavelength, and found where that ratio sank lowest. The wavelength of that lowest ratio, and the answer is 5306.0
